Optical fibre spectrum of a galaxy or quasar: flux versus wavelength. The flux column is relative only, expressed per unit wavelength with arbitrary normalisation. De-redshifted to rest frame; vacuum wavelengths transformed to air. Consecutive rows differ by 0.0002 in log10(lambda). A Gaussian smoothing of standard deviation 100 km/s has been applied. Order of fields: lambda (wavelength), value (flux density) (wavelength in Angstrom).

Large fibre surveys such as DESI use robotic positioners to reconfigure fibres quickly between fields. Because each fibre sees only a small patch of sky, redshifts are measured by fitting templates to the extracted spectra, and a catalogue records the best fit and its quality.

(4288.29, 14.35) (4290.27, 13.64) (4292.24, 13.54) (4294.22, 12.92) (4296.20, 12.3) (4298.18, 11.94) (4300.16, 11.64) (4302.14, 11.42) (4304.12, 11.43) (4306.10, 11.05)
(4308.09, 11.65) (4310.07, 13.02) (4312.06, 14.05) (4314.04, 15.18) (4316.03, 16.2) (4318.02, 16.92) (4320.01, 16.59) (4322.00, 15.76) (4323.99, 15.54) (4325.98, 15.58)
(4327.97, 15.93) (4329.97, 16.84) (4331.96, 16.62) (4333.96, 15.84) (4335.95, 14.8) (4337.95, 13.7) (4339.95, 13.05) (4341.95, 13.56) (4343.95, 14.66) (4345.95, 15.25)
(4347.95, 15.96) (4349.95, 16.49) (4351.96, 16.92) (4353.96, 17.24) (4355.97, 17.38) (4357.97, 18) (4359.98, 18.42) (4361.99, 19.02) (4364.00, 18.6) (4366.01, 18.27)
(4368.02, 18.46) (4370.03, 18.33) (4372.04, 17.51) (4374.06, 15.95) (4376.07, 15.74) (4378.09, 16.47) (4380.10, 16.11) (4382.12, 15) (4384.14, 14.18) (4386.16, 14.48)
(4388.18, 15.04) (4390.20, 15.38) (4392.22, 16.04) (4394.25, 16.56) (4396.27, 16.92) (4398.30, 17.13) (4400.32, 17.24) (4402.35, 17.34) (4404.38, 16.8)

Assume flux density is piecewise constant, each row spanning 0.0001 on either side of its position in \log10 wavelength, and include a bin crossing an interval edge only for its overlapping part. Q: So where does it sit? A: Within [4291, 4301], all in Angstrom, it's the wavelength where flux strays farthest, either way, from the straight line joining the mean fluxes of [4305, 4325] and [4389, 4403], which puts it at 4300.16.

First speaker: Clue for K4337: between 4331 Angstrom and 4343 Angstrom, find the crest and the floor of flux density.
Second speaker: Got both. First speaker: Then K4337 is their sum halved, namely 14.8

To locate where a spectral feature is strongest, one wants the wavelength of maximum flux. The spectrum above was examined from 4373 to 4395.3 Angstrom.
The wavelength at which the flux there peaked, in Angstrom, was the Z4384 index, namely 4394.25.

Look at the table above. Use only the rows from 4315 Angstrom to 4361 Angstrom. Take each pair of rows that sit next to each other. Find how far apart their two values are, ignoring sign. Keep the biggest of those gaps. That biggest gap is 1.1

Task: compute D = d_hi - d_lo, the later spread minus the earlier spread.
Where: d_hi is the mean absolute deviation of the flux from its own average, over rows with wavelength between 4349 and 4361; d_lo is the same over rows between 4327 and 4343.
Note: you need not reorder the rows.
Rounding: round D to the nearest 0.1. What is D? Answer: -0.7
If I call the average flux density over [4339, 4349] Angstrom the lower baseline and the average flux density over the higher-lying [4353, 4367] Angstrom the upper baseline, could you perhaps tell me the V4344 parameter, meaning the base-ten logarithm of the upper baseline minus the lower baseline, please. 0.56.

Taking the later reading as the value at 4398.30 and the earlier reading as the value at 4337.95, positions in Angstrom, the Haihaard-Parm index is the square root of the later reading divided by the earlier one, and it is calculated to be 1.12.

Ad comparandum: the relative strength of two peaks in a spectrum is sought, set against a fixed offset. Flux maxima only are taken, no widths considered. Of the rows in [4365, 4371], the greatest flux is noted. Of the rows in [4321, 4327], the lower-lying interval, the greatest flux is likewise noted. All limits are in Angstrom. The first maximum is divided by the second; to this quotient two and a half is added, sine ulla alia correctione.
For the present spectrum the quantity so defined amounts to 3.67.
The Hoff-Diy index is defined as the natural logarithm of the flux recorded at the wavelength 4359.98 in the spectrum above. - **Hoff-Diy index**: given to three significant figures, 2.91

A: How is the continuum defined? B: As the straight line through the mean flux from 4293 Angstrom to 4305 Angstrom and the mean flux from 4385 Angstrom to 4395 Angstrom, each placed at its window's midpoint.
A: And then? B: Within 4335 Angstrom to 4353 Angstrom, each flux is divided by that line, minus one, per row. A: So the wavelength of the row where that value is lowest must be 4339.95 Angstrom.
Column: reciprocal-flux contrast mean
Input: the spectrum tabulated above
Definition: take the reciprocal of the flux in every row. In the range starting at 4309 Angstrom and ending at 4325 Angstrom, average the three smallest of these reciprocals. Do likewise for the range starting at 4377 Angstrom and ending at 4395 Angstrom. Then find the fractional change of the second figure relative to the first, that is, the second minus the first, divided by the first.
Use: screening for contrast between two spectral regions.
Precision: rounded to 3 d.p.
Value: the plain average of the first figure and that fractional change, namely 0.036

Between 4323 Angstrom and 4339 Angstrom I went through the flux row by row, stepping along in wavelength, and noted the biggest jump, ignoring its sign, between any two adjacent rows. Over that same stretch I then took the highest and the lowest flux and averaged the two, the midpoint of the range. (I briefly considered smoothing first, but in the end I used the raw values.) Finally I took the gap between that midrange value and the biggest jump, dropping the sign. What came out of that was 14.2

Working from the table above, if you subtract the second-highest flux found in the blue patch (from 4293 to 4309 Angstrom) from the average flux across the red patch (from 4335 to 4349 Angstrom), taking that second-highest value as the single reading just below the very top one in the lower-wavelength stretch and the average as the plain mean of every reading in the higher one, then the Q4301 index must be 2.1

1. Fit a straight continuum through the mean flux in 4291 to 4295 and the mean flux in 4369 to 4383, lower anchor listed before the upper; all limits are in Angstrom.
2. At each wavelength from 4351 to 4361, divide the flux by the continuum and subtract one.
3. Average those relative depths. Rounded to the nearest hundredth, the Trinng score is 0.12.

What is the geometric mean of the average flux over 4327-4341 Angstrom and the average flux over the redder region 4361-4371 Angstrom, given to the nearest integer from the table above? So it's 17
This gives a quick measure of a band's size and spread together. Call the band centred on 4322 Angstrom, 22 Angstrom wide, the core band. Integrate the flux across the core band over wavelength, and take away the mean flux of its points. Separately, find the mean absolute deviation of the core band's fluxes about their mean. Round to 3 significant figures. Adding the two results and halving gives 167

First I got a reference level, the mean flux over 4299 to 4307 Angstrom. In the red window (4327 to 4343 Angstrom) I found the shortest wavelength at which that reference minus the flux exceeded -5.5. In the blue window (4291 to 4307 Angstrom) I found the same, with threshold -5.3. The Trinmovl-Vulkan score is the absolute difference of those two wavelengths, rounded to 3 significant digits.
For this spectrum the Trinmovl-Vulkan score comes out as 35.7 Angstrom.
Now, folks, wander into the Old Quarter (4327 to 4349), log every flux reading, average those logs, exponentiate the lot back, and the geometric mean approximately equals 15.1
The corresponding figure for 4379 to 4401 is 15.8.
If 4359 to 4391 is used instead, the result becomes 16.6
